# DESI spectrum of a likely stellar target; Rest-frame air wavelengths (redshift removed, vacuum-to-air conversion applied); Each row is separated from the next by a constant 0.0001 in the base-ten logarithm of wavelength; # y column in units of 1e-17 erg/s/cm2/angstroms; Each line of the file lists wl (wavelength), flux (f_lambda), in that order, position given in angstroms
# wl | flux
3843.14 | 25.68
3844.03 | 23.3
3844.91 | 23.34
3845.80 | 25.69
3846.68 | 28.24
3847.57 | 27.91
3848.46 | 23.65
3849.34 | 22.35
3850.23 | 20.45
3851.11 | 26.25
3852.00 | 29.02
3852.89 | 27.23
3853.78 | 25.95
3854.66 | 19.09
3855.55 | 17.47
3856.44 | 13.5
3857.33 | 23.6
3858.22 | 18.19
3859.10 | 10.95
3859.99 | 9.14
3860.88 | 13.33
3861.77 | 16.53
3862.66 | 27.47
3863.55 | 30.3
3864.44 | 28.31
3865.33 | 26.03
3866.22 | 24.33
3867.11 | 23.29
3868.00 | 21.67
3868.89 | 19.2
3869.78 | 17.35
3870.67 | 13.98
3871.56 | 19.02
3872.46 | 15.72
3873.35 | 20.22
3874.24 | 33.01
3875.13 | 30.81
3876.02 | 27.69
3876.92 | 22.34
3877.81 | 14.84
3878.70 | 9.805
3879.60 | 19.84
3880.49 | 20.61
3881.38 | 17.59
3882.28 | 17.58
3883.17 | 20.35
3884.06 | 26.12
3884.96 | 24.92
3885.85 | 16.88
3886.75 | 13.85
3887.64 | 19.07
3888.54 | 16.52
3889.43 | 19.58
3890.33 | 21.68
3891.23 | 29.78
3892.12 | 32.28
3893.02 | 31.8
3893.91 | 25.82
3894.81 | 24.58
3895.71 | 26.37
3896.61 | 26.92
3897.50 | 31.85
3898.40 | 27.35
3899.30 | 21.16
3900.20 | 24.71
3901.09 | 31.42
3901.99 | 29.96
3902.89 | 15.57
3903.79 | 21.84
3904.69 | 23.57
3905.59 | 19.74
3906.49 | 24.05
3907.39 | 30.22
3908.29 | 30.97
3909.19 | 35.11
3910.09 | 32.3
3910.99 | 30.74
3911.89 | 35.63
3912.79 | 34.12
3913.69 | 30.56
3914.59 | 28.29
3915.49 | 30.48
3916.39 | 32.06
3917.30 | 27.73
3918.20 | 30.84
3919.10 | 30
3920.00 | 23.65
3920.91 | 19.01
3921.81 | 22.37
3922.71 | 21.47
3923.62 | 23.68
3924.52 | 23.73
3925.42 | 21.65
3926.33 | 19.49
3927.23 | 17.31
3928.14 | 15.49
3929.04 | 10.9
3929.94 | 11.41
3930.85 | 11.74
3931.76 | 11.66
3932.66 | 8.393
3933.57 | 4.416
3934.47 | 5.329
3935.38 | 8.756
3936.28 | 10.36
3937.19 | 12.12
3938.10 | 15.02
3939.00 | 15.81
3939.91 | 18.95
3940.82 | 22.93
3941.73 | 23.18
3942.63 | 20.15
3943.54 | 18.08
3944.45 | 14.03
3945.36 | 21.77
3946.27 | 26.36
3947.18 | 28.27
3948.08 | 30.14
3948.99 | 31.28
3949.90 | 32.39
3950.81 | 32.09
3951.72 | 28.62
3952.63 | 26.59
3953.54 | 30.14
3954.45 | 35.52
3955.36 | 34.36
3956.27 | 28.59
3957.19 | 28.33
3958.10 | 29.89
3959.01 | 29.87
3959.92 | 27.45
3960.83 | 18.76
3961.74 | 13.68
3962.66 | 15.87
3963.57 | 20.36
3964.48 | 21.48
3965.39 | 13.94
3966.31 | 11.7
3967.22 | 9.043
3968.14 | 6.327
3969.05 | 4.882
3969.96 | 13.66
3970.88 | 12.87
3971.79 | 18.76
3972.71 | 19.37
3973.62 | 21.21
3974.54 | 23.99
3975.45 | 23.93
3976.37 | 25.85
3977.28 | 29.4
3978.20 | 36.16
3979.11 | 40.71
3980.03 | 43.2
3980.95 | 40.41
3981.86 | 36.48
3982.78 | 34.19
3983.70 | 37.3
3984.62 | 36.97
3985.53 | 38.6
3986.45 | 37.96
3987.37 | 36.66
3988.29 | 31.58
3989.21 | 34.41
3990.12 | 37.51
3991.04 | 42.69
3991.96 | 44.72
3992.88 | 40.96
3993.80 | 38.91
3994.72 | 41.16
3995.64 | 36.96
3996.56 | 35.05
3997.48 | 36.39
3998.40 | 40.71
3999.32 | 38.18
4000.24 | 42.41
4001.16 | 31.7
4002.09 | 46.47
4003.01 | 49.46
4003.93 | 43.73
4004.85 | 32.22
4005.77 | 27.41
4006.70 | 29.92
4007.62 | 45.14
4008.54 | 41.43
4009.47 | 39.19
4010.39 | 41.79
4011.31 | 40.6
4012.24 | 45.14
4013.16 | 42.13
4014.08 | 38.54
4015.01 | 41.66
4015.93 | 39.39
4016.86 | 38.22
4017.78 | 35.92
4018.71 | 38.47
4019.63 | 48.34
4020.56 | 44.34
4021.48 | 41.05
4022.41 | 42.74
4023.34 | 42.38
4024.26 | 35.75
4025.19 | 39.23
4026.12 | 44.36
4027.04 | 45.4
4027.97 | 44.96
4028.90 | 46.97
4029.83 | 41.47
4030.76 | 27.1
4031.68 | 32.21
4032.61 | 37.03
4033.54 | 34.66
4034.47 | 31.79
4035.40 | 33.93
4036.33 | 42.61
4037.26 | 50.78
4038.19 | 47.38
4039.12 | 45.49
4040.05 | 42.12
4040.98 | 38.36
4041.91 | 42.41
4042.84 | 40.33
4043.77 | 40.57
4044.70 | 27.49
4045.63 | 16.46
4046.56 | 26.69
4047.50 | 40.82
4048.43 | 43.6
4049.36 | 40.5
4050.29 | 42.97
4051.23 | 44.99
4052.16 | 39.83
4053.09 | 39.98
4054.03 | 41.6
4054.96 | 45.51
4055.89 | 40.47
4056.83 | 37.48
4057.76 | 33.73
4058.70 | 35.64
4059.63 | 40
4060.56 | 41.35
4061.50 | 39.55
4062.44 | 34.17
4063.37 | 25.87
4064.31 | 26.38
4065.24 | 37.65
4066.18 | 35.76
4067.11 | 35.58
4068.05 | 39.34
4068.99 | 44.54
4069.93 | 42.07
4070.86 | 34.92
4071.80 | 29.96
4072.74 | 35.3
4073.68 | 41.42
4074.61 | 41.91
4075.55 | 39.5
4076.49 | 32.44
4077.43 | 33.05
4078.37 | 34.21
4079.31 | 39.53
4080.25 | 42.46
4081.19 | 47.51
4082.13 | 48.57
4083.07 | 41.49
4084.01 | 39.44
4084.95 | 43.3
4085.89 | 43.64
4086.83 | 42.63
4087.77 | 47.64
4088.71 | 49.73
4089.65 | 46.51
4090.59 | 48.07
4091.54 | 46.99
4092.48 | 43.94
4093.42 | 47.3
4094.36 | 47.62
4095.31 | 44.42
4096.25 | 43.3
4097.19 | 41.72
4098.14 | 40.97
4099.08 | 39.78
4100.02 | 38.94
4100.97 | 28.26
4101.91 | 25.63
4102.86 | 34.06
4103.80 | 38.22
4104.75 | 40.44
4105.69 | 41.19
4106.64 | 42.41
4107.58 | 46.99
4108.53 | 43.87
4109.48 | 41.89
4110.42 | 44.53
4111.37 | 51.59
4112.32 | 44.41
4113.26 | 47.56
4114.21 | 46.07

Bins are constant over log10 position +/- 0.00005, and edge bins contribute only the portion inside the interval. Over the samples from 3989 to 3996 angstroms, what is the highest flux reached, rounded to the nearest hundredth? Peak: 44.72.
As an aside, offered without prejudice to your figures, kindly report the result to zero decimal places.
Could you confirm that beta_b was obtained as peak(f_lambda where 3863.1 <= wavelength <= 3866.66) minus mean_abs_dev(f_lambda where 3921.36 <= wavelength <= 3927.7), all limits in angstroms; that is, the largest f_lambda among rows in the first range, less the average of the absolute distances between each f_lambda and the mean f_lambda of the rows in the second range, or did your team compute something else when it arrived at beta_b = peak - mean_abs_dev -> 29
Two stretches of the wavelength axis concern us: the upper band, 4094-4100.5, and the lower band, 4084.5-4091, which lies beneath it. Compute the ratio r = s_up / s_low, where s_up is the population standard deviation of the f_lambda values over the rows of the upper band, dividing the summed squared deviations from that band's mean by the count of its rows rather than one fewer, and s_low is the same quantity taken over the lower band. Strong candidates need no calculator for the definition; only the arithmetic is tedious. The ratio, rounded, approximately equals 1.1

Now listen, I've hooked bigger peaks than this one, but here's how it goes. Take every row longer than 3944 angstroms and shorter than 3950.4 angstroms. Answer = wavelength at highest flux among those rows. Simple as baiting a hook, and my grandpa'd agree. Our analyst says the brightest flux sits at 3949.90 angstroms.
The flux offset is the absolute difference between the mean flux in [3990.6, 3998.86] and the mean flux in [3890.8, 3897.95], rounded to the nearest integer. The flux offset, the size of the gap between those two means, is 11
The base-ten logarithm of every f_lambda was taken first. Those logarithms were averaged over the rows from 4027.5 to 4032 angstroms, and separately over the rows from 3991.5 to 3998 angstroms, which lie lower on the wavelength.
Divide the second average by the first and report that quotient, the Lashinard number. 1.01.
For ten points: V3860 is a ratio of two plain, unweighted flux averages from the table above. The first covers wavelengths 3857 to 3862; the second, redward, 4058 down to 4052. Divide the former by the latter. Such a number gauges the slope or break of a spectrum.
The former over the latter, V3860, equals 0.38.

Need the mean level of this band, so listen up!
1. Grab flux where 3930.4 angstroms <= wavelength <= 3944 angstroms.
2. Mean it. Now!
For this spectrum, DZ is 14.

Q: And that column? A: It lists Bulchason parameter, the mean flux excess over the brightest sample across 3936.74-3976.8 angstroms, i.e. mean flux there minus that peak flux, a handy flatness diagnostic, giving -14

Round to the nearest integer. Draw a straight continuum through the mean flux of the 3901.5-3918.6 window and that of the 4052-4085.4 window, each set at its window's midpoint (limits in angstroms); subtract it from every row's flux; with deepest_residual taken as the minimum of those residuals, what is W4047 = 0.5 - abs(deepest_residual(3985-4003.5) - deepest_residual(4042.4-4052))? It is -17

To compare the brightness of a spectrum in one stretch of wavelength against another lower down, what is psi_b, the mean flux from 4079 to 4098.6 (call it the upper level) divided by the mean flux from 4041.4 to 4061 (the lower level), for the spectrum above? 1.2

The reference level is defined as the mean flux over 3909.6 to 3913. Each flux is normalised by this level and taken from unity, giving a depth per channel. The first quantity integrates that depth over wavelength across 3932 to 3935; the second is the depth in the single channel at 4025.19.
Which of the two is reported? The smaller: -0.2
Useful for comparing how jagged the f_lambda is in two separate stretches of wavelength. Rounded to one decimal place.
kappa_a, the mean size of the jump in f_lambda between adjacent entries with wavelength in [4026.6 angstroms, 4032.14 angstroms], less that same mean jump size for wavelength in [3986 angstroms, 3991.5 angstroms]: 2.0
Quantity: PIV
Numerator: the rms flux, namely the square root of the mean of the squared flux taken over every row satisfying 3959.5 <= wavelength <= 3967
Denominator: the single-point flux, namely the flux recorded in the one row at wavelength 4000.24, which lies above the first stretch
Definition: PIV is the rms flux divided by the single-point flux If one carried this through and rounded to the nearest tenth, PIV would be 0.4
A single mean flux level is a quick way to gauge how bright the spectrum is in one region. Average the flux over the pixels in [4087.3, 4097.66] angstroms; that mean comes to 46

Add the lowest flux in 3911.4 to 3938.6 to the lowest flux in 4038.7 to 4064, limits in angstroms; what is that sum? 20.9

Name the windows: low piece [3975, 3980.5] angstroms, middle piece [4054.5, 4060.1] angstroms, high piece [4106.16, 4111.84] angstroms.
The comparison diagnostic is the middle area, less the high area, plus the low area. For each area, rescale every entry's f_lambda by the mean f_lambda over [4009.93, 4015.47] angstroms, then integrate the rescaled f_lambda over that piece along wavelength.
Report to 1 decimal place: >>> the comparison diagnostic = 3.4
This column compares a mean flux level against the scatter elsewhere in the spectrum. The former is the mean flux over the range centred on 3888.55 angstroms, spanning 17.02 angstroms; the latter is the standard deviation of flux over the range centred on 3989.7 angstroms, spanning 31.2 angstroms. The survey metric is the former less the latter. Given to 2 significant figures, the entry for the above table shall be 17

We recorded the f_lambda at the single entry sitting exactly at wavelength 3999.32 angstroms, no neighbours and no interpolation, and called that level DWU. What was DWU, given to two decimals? 38.18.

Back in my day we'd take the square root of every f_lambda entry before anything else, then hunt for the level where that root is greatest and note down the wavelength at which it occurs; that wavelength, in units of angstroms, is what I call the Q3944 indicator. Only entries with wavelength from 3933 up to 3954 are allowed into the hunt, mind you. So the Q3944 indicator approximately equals 3949.90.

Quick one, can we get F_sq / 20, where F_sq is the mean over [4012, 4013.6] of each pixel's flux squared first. 95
